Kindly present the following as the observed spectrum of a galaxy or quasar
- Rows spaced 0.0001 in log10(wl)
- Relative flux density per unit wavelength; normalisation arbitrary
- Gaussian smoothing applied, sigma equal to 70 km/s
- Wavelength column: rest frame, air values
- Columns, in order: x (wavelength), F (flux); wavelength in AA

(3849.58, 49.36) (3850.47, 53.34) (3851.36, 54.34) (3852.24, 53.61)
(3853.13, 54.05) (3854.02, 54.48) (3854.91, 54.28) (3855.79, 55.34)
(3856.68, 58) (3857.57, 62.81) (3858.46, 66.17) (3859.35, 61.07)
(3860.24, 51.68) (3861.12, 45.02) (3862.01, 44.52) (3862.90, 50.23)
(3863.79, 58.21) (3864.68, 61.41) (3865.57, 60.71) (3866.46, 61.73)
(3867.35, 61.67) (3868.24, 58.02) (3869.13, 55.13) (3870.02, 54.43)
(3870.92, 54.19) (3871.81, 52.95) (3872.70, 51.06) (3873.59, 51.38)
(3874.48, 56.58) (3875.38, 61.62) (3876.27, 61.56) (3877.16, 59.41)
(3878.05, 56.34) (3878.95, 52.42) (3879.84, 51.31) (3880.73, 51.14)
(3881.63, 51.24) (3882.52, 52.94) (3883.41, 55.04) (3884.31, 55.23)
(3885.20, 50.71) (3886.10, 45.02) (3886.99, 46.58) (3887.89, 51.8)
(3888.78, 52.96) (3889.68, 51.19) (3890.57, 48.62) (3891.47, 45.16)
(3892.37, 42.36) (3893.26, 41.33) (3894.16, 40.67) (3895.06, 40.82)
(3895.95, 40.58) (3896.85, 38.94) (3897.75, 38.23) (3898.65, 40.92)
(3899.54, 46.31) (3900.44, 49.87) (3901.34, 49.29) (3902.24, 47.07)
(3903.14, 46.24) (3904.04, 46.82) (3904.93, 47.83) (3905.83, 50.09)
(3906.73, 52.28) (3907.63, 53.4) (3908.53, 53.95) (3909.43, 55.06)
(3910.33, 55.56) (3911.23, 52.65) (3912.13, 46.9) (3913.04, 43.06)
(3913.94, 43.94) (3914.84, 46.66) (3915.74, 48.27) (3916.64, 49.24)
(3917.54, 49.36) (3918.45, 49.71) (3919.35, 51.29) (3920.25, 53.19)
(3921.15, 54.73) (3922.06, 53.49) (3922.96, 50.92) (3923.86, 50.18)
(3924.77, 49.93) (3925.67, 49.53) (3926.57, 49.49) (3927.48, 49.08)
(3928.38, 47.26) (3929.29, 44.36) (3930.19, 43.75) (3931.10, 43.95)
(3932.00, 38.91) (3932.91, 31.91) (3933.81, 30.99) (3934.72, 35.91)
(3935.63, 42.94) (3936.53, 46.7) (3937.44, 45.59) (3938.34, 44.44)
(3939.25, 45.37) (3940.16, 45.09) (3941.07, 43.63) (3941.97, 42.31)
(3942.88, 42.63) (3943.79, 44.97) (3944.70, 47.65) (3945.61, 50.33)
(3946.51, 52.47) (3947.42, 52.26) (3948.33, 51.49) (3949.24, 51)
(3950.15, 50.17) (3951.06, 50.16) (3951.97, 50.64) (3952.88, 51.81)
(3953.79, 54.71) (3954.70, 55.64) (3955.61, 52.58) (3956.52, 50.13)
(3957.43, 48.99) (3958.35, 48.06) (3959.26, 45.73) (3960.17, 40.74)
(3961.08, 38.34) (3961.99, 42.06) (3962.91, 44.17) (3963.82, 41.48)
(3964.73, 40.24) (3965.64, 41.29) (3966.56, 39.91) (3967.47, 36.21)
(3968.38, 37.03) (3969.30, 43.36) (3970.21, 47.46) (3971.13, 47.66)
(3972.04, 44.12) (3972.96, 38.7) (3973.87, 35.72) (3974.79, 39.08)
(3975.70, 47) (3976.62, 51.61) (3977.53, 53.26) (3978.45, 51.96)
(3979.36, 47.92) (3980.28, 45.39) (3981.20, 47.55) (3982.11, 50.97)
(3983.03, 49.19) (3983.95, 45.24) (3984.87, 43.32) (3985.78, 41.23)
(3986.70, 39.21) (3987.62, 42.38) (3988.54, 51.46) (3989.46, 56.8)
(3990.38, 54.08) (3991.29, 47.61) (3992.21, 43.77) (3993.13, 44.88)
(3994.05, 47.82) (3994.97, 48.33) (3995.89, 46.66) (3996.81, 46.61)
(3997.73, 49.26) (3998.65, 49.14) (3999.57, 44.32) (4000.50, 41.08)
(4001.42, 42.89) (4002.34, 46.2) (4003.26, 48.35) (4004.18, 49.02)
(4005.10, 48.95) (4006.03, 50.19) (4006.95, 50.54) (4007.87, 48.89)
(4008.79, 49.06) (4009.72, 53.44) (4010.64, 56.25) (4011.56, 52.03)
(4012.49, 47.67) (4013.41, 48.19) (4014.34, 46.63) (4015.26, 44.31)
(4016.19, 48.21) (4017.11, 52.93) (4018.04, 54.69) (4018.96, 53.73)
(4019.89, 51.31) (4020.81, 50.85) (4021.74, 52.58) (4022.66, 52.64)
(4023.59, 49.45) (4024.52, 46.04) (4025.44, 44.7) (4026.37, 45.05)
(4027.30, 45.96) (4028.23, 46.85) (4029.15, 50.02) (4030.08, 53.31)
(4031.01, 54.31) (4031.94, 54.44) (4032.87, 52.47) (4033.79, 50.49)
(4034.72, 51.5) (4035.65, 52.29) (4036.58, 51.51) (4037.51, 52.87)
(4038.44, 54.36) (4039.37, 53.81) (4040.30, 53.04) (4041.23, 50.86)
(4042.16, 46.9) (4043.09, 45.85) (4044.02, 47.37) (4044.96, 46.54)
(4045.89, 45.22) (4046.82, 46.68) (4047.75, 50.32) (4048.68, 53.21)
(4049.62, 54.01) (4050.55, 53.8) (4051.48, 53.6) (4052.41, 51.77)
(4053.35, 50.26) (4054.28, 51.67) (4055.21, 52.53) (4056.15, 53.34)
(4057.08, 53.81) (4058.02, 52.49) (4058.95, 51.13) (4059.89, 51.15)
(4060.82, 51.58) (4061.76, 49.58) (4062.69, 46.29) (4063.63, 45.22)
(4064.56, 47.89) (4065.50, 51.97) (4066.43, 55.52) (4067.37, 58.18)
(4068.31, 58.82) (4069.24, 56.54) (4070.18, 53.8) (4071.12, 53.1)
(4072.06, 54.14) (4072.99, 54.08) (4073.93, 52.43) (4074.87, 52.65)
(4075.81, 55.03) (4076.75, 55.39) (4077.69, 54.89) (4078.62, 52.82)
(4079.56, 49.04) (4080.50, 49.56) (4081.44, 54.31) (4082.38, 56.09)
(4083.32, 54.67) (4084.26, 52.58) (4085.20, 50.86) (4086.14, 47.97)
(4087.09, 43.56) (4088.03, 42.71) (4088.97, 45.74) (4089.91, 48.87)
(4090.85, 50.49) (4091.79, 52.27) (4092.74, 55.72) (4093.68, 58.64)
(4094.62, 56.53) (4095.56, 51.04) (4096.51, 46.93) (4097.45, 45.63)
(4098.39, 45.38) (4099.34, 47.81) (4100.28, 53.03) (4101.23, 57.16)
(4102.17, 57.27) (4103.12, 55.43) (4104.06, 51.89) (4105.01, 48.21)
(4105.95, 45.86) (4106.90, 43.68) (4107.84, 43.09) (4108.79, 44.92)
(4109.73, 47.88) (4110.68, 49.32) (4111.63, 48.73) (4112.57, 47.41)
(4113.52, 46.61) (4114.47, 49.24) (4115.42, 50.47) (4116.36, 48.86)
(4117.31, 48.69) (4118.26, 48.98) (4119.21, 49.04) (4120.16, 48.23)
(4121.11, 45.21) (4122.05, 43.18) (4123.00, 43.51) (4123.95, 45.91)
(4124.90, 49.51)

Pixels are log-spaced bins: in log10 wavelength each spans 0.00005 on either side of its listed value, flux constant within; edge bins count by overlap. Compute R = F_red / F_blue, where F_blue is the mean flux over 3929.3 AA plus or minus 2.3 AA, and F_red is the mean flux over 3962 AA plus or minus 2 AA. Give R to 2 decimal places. 0.91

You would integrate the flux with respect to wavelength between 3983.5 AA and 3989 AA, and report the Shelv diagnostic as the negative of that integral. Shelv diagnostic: -241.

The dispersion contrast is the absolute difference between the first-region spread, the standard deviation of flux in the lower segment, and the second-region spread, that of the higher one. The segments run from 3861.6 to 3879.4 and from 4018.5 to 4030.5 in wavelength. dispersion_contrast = 1.50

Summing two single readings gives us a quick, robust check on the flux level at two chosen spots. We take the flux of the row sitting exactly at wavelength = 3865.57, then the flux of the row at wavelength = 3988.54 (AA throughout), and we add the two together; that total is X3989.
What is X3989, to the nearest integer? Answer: 112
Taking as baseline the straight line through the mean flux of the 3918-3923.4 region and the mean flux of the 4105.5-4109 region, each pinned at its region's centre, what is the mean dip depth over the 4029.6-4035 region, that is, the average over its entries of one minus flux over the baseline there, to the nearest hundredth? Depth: -0.11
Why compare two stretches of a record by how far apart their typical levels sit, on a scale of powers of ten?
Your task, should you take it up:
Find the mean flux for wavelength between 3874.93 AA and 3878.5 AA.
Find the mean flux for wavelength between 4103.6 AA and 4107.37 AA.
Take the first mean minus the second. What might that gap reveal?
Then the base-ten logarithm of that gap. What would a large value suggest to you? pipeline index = 1.09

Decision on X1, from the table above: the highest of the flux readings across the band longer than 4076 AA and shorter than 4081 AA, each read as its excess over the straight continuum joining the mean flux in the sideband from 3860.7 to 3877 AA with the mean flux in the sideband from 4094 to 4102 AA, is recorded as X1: 4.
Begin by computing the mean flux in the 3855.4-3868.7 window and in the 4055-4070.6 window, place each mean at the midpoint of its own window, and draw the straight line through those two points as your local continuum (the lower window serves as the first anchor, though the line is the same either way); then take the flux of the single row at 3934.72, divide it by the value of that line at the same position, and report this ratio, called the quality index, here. 0.65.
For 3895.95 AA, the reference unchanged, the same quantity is 0.72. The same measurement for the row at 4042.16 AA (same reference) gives 0.89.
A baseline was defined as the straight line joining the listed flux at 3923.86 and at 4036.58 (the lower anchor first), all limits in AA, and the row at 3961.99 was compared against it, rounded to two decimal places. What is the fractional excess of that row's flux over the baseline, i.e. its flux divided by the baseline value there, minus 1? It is -0.17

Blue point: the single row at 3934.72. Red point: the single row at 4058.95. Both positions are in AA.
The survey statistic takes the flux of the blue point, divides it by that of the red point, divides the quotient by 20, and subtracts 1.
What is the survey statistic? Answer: -0.965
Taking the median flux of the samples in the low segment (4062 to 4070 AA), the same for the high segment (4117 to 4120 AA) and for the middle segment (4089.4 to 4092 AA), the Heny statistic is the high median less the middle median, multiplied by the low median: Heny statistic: -81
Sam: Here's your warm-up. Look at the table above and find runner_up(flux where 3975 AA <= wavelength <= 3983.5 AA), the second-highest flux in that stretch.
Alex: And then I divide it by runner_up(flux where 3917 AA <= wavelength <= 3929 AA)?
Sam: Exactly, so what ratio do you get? 0.97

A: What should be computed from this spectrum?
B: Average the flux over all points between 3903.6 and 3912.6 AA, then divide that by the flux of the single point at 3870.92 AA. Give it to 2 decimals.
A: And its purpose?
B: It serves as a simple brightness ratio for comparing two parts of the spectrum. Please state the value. 0.95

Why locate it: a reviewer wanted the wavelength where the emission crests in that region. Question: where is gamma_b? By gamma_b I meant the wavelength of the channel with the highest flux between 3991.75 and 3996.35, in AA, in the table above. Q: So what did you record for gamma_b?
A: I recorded 3994.97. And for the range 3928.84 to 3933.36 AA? 3929.29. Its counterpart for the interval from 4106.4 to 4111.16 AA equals 4110.68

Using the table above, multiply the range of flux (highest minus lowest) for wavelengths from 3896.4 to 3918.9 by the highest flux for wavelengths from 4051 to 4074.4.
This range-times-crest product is 1019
